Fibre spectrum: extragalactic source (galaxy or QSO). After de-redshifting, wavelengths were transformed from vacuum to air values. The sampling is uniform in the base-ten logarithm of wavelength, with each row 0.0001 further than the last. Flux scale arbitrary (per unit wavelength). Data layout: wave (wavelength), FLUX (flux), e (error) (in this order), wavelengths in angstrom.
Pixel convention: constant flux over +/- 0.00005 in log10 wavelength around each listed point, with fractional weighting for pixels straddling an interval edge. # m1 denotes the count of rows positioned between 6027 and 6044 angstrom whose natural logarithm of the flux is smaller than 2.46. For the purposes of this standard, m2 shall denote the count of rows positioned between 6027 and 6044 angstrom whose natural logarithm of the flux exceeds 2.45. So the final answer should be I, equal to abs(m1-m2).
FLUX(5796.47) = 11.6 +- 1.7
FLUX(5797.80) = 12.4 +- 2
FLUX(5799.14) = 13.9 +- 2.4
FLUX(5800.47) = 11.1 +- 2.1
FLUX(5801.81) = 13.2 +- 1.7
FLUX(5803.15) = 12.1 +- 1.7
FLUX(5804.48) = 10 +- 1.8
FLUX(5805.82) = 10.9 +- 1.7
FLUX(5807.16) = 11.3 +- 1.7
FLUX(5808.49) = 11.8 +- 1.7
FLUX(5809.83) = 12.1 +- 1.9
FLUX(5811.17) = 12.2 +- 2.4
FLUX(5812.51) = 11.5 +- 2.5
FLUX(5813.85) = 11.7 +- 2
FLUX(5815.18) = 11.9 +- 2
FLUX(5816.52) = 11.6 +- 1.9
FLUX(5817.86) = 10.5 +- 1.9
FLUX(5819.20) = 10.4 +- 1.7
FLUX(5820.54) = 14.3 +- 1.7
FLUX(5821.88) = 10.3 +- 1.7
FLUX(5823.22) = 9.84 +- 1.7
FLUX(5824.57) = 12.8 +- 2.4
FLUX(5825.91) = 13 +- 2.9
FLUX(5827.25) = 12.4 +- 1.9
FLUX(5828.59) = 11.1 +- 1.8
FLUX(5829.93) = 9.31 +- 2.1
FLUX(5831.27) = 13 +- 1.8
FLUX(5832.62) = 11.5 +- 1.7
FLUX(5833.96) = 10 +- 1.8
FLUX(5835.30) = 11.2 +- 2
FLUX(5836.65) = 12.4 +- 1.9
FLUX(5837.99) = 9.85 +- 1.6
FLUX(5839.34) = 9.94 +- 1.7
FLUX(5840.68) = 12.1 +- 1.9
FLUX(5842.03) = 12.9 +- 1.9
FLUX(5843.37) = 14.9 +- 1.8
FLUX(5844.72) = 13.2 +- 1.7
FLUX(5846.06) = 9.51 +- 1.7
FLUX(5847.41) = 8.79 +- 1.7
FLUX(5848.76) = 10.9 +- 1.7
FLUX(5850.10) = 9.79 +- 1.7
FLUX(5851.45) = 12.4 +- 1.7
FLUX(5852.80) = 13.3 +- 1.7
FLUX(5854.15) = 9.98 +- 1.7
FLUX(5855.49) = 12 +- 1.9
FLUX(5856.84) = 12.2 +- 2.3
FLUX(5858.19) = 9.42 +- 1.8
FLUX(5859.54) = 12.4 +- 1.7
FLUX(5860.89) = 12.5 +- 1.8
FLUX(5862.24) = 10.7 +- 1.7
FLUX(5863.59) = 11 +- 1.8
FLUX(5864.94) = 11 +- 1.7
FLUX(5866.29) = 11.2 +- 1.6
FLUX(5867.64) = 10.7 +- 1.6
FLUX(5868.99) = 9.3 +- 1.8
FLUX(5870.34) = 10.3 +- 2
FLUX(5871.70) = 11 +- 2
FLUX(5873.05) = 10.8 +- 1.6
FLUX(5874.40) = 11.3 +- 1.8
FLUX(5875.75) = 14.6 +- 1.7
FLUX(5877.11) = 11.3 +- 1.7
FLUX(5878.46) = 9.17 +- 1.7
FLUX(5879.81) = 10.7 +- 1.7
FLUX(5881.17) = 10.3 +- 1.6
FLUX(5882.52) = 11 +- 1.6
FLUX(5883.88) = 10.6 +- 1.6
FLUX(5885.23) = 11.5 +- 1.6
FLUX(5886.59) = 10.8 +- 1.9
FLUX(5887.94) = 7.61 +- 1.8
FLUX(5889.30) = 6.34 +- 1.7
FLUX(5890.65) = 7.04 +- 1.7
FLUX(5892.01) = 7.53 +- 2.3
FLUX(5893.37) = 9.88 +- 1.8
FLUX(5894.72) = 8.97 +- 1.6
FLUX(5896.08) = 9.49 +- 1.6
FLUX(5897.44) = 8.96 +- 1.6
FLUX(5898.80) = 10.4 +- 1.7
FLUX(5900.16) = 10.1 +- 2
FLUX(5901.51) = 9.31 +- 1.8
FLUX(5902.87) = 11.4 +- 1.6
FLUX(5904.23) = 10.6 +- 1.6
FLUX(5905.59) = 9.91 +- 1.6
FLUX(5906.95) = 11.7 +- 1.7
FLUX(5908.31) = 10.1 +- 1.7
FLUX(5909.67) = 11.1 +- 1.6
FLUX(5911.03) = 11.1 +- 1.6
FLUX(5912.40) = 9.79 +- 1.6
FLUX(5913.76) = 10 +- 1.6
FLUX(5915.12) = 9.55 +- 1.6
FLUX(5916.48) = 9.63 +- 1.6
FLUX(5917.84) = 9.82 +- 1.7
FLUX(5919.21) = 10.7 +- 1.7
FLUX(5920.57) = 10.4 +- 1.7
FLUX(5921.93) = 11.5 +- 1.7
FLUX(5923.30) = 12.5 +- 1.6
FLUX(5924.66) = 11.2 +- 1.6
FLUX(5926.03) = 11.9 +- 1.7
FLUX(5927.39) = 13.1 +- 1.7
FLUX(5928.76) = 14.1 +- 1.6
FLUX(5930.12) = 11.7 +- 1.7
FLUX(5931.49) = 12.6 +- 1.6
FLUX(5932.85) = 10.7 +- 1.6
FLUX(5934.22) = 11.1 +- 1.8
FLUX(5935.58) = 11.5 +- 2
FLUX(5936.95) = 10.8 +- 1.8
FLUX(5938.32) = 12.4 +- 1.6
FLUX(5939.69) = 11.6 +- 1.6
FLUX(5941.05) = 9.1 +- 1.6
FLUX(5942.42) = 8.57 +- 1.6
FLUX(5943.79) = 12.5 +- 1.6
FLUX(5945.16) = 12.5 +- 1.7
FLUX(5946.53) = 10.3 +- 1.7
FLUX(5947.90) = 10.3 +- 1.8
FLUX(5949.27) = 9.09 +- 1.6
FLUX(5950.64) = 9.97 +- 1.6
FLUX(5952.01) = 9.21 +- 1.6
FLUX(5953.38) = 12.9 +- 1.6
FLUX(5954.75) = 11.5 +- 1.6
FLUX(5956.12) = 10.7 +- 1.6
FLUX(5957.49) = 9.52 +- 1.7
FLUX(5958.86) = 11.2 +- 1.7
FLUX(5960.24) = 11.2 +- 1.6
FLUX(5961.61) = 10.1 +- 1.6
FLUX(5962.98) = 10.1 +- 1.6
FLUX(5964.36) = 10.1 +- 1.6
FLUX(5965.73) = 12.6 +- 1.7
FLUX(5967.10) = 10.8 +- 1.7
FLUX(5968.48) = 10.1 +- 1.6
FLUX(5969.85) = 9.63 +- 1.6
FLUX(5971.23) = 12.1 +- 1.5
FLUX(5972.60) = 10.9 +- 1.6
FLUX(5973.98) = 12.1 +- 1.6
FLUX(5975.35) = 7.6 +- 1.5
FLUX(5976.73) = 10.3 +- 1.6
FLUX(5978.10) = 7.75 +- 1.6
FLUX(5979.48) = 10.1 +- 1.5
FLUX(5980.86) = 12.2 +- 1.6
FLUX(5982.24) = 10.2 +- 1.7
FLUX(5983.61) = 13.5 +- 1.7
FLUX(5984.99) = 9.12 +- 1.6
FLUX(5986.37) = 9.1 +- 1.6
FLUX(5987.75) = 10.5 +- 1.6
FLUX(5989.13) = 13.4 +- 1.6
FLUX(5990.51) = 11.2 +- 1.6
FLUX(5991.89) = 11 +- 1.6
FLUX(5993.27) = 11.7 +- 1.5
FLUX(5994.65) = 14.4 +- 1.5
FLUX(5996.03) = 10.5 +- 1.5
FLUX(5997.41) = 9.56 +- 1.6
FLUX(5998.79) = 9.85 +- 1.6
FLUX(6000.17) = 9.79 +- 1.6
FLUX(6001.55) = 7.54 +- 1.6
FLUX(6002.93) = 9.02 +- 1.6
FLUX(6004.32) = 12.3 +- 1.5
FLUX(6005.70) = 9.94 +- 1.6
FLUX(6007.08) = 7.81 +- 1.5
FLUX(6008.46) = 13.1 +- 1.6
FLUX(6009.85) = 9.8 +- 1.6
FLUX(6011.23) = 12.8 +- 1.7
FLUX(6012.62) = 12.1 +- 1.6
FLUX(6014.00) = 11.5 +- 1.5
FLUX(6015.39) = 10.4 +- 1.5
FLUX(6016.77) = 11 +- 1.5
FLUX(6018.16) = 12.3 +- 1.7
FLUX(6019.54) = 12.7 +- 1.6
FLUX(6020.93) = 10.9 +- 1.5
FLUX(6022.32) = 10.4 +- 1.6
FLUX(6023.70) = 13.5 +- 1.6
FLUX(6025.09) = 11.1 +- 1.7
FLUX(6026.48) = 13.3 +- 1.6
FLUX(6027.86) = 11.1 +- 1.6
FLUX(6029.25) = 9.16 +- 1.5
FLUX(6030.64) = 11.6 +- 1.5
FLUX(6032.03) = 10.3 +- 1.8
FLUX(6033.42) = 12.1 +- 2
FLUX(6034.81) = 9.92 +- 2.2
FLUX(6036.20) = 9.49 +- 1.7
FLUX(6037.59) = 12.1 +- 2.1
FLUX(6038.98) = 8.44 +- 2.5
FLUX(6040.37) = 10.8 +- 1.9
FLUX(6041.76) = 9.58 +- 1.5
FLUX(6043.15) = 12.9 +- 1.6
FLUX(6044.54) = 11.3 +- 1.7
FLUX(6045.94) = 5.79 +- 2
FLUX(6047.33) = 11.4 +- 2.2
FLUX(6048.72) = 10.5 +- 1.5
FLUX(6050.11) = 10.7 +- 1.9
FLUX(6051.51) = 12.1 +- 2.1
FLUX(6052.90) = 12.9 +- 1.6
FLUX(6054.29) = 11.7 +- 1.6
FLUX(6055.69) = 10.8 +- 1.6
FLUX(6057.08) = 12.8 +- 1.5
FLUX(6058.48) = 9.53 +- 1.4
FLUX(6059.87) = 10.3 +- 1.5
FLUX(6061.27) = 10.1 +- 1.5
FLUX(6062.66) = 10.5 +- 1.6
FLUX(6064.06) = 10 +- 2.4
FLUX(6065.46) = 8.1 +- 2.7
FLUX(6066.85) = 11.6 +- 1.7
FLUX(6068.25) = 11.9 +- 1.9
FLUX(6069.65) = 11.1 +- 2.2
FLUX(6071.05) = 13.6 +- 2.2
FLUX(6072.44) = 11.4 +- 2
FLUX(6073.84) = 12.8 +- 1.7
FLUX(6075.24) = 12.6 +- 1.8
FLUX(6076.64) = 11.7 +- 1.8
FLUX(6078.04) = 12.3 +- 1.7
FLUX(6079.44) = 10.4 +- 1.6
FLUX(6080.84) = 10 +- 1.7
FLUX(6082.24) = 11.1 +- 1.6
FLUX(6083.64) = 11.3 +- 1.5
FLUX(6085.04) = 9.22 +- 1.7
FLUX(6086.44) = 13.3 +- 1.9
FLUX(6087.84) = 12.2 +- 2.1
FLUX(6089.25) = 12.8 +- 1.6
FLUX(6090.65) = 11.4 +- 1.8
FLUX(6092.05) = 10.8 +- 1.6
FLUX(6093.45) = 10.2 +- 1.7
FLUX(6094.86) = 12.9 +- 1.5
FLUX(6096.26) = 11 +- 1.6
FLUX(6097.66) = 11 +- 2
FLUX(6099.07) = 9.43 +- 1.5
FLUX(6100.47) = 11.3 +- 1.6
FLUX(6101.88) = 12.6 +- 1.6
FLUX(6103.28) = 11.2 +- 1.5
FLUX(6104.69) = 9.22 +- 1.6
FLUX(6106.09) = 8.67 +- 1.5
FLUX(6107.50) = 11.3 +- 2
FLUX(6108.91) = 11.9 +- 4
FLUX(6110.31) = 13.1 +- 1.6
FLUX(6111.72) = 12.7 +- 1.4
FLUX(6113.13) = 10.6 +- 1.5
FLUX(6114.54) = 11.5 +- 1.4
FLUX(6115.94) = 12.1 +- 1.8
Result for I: 5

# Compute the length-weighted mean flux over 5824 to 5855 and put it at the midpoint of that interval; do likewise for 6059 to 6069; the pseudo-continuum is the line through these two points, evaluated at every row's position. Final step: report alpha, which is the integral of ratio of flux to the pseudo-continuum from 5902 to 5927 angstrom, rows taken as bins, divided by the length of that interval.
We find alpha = 0.97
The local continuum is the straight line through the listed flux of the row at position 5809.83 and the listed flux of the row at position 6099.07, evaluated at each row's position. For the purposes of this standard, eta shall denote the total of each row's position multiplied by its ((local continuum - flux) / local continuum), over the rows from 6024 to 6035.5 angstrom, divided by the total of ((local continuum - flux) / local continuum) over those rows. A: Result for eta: 6028.8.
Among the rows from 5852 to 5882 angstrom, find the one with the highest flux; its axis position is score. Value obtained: 5875.75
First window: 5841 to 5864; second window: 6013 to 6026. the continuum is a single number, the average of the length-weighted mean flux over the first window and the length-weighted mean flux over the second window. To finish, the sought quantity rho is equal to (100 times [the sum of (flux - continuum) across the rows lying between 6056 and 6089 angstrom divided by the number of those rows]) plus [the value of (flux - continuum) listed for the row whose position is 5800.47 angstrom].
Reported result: -35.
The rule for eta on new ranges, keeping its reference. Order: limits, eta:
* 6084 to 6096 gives 6090.2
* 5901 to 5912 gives 5904.4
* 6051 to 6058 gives 6054.2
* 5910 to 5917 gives 5914.5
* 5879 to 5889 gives 5885.2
